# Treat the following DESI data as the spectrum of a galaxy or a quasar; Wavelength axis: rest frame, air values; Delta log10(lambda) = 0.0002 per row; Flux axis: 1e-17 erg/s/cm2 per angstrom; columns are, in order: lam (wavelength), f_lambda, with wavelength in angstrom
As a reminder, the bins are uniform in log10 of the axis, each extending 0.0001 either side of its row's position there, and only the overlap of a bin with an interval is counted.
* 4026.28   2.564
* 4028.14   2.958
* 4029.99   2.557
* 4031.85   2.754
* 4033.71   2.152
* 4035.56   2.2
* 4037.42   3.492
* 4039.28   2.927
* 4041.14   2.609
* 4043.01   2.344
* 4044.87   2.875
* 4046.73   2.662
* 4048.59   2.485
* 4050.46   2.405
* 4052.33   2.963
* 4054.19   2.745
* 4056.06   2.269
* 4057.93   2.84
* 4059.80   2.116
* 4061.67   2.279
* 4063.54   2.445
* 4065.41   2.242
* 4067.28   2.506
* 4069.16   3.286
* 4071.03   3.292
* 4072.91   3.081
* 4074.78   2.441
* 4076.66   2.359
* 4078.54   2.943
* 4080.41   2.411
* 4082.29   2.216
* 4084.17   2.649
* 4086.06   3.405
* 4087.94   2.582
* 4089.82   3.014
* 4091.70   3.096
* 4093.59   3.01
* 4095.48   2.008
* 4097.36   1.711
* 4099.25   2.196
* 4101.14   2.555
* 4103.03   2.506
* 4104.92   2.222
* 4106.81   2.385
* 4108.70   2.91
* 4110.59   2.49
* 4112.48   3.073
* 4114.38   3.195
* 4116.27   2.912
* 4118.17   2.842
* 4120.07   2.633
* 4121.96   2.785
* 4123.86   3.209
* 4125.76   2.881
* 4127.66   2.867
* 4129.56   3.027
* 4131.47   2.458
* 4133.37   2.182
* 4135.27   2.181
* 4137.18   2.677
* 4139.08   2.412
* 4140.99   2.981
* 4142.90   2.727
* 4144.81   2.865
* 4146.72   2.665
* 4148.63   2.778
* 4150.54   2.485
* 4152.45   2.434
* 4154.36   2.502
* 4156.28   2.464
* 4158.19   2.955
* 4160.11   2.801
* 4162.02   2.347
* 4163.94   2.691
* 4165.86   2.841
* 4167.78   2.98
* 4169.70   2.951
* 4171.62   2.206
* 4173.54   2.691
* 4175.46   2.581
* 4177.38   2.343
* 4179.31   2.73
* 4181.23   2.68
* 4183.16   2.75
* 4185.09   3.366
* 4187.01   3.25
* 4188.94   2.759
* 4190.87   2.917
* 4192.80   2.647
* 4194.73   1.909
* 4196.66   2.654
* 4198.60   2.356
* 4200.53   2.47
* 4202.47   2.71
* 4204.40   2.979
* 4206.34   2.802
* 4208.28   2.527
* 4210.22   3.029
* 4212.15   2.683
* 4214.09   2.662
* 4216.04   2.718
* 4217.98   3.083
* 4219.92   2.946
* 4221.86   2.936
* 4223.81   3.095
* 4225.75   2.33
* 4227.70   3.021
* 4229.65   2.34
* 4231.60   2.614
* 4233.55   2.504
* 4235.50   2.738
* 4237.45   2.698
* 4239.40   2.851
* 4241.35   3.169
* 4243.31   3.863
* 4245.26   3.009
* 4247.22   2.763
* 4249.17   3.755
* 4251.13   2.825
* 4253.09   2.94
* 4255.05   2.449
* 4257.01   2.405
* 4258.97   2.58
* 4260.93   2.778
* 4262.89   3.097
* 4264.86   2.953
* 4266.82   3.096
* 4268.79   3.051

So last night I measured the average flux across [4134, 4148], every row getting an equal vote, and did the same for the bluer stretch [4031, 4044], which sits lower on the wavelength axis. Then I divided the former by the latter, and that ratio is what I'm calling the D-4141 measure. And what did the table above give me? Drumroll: 1.00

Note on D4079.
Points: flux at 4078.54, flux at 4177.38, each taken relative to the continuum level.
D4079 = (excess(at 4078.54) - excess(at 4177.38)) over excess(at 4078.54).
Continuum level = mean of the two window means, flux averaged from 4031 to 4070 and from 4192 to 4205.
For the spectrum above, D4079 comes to 1.6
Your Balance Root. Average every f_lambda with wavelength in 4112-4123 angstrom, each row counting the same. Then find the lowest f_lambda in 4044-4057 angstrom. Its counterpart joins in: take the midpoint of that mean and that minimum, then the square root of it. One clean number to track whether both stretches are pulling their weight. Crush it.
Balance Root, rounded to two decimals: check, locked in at 1.61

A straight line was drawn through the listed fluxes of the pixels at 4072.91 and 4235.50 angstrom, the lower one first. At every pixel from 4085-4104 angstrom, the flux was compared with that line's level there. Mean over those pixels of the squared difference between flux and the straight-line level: 0.43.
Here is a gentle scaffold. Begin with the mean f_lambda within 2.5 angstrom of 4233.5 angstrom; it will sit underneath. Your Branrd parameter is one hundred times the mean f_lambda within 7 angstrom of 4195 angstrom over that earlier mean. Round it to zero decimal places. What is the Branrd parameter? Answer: 97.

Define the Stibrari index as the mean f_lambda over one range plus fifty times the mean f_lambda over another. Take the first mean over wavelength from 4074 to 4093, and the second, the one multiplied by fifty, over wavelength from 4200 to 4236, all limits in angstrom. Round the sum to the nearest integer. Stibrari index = 140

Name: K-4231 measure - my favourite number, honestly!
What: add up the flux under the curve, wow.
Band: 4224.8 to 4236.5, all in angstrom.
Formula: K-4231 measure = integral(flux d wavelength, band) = 30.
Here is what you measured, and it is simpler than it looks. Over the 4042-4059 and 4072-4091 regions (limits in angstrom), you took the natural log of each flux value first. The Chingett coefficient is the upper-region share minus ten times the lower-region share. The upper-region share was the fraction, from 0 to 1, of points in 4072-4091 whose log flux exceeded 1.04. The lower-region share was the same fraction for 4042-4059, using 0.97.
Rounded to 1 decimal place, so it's -5.2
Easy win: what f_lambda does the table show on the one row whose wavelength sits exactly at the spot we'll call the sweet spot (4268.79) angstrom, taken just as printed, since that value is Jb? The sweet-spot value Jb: 3.051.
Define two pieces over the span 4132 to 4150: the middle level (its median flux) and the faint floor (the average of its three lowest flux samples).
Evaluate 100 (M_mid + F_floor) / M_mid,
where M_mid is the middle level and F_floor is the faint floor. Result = 184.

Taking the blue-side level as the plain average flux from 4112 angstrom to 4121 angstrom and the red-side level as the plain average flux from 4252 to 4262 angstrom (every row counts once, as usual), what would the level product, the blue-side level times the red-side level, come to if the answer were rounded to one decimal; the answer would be 7.7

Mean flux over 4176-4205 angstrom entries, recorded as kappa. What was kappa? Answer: 2.70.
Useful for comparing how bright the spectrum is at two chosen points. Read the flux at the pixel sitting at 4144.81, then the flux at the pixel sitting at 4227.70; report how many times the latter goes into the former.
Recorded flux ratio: 0.95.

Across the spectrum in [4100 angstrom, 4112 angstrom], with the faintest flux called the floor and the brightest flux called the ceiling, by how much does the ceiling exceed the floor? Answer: 0.69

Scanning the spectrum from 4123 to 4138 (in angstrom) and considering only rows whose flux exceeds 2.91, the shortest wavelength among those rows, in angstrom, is 4123.86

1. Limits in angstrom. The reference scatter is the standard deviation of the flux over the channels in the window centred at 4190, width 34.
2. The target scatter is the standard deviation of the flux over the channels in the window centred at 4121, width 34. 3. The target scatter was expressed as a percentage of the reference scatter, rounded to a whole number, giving 102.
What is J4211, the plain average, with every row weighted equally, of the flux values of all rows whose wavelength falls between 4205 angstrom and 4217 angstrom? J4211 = 2.74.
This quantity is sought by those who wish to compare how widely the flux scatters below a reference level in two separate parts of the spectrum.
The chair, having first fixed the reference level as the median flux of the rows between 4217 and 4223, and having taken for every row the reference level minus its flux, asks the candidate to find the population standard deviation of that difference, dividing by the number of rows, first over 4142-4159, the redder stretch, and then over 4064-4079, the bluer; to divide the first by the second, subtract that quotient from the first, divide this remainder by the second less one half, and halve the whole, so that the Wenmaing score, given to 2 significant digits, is 1.4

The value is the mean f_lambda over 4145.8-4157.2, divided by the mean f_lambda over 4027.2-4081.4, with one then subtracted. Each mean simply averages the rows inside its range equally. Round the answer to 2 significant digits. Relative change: -0.033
